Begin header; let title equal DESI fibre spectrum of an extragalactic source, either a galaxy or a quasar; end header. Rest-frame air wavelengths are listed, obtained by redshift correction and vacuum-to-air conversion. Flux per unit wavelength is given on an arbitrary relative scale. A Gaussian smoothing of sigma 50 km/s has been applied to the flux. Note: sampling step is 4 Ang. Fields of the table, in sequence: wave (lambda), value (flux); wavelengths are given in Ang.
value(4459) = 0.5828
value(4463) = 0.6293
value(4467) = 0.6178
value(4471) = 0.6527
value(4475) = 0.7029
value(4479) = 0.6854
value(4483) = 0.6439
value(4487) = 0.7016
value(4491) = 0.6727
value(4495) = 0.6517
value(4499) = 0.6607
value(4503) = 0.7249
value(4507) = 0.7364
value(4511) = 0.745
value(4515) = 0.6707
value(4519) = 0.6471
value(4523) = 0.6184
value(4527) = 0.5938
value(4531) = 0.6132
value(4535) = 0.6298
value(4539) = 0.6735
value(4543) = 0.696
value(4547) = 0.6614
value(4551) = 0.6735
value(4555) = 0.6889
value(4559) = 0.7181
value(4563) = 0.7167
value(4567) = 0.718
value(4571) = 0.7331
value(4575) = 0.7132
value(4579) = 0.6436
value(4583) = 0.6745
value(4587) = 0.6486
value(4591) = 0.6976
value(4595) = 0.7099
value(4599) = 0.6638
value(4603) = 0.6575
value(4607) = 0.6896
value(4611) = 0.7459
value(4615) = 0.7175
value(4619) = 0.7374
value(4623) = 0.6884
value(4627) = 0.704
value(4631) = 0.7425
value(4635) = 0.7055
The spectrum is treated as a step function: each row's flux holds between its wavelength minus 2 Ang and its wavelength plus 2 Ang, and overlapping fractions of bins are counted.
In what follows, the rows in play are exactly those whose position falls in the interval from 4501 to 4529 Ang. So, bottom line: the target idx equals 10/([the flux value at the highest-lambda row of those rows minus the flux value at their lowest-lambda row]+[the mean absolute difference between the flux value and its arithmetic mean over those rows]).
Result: -124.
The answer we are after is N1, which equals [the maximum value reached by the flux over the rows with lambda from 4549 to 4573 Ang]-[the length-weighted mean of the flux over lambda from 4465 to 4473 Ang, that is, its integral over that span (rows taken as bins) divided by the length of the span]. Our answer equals 0.10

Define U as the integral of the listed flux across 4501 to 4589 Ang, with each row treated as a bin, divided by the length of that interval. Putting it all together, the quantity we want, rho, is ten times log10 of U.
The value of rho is -1.68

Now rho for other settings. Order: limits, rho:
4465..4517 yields -1.66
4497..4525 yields -1.64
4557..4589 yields -1.58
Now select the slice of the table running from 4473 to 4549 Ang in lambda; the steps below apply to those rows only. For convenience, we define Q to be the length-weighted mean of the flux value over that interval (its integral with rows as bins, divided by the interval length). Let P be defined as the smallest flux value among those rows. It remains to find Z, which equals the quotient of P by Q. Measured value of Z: 0.886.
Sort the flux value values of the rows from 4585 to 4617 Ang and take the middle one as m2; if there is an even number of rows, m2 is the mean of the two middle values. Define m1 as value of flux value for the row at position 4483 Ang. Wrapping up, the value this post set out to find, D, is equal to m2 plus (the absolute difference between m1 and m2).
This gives 0.743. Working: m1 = 0.6439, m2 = 0.694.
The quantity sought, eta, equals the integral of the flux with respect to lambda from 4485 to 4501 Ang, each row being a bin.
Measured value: 10.75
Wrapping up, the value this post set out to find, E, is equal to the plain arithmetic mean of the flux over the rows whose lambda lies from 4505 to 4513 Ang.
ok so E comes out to 0.74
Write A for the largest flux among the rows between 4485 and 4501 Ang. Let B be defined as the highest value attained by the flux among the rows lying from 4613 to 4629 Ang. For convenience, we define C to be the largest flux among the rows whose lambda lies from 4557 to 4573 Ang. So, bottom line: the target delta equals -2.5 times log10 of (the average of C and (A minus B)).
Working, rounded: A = 0.7016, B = 0.7374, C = 0.7331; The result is 1.14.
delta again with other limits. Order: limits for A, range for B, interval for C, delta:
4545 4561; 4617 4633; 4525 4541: 1.22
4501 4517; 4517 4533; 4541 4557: 1.00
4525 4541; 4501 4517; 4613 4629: 1.19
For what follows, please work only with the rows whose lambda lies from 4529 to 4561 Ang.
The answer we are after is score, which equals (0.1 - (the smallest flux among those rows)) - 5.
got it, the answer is -5.51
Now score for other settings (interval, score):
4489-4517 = -5.55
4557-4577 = -5.61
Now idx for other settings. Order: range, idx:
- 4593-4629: 560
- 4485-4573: 150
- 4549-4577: 180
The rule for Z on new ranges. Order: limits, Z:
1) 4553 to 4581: 0.914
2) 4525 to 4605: 0.878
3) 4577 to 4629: 0.932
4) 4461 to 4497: 0.933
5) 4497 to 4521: 0.928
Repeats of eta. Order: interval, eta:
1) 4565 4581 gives 11.23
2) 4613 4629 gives 11.39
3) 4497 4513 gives 11.47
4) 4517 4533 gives 9.89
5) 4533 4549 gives 10.64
